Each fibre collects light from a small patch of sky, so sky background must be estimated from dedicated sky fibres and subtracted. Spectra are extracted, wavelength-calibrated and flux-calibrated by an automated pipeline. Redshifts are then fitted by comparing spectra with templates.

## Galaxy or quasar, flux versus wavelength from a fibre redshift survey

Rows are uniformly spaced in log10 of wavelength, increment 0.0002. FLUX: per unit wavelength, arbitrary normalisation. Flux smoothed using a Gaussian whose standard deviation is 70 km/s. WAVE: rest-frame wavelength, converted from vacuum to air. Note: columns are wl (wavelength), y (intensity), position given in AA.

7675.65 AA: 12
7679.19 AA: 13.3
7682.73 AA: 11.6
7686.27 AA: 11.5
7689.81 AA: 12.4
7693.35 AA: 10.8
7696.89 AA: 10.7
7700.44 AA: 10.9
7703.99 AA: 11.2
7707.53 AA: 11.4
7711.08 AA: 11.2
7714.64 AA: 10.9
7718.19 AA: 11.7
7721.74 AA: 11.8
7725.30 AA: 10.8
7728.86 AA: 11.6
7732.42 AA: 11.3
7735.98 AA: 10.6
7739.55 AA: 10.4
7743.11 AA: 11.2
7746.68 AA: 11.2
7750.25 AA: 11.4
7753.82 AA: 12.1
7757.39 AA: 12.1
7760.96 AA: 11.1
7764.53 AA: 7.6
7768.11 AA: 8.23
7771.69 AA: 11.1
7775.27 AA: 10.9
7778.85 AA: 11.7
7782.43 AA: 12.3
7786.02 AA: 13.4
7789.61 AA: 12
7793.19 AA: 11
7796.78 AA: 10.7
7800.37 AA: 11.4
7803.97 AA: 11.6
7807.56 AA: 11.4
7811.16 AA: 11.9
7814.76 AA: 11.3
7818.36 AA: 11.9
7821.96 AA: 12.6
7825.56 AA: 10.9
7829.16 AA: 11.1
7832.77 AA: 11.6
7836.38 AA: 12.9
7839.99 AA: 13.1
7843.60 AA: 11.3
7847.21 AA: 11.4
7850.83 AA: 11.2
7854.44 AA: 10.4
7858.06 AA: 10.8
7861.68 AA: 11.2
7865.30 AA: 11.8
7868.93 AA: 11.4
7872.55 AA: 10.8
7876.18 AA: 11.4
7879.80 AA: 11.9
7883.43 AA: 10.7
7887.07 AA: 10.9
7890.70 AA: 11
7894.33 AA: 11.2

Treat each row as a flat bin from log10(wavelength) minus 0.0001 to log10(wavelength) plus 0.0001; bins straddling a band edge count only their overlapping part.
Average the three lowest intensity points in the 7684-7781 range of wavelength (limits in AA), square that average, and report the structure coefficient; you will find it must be 76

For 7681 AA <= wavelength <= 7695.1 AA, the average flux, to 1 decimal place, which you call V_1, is 11.6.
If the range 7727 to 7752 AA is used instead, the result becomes 11.1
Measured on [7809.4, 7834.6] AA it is 11.6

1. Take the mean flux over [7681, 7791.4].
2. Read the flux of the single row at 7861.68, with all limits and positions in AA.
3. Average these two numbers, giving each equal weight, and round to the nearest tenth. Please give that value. 11.2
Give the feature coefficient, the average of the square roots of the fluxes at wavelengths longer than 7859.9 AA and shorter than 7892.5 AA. 3.35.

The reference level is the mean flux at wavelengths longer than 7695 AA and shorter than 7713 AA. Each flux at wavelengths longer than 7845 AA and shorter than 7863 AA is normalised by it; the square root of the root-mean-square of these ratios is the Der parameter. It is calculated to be 1.00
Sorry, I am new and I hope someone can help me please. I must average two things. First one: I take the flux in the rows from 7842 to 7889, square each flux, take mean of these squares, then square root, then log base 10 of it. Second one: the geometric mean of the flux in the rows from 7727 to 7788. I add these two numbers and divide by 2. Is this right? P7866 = 6.01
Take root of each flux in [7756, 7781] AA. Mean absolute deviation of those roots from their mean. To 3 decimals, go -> 0.229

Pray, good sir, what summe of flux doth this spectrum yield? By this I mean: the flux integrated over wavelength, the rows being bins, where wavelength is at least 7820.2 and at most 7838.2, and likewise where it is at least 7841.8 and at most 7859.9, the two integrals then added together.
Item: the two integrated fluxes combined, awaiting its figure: 412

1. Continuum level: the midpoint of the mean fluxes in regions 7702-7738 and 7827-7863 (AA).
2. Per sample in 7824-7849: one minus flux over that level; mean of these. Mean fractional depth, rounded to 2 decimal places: -0.03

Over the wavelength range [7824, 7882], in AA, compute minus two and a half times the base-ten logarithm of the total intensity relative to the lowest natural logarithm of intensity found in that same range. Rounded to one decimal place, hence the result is -4.7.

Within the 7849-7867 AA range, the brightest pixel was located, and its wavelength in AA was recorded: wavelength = 7865.30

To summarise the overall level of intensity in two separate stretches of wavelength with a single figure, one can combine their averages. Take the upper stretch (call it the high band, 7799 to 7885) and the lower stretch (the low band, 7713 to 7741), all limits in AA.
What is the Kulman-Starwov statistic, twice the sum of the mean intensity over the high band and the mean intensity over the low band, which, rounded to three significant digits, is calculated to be 45.3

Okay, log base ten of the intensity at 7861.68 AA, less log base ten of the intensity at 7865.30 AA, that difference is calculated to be -0.023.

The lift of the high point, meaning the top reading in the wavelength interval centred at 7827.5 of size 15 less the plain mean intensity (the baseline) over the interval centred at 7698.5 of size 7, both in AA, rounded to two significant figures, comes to 1.8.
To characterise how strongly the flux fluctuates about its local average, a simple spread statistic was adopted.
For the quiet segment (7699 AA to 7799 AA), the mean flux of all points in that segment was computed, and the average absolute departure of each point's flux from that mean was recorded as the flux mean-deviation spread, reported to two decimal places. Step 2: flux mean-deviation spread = 0.67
